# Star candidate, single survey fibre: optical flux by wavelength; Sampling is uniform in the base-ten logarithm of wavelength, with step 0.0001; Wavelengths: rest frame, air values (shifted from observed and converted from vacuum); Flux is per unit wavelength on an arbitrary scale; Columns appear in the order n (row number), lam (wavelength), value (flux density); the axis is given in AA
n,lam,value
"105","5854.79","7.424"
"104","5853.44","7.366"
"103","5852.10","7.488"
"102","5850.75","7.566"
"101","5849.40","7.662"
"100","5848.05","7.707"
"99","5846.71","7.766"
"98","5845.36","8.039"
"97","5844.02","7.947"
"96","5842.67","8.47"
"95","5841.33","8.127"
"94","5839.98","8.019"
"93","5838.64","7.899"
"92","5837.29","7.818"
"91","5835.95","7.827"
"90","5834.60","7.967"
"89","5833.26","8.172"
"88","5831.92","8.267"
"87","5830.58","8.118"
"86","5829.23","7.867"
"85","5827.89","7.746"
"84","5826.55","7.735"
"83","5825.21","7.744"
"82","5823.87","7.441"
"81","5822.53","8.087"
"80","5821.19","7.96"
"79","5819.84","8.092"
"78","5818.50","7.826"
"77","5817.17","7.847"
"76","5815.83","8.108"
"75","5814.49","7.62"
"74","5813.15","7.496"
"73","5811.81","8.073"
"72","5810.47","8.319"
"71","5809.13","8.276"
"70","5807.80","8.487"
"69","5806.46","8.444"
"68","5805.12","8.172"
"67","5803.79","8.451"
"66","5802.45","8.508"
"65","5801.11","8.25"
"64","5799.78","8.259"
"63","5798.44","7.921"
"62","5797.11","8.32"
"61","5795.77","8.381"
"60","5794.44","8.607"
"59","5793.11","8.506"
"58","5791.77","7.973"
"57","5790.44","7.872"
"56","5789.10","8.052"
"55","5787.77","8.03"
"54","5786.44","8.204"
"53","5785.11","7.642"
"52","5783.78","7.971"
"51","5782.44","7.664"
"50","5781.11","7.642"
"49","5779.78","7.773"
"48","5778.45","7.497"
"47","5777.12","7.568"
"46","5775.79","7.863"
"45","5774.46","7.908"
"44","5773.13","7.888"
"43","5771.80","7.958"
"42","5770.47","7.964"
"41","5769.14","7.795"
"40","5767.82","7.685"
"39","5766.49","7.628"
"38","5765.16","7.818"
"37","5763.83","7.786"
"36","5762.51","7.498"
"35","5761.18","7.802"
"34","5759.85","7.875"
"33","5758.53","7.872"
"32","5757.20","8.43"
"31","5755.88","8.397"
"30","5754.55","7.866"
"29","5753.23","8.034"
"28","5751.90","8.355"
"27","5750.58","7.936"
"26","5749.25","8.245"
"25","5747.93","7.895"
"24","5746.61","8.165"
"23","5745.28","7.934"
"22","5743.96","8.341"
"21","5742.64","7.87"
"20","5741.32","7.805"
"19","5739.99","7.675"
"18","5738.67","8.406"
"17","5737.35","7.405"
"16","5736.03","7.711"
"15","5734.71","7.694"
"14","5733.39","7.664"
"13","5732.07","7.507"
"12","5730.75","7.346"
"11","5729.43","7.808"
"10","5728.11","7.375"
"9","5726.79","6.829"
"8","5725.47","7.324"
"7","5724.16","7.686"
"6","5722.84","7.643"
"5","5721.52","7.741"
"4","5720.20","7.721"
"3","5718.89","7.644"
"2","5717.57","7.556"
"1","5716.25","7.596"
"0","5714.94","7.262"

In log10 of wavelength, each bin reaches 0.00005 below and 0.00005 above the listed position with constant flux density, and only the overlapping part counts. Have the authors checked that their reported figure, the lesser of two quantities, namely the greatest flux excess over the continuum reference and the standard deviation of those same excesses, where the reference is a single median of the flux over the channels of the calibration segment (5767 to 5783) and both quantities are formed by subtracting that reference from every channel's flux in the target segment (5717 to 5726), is -0.04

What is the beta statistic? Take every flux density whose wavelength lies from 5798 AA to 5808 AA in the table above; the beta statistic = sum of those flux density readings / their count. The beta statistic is 8.31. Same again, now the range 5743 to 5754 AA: 8.11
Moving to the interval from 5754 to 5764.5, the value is 7.94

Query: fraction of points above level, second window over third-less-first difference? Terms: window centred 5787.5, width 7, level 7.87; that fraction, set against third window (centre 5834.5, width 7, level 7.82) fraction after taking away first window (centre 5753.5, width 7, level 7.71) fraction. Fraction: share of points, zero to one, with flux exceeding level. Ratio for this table -4.0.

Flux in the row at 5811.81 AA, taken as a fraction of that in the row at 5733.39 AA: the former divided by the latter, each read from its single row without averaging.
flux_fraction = 1.05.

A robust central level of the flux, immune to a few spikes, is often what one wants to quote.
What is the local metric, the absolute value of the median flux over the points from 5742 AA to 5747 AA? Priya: 8.0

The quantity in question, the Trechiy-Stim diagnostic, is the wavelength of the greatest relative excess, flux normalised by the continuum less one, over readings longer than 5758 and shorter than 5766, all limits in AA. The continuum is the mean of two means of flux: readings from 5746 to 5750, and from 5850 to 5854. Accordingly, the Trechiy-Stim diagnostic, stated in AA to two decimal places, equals 5759.85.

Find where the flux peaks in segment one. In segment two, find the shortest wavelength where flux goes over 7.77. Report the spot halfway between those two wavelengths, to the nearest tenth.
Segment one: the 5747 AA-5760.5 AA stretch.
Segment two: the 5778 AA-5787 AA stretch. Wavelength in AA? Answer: 5768.5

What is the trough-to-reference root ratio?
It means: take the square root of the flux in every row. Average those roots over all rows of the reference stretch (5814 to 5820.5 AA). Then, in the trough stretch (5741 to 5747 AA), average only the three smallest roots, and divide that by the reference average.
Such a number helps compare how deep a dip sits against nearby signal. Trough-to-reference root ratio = 1.00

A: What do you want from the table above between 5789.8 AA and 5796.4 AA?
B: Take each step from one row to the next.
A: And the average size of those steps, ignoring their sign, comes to 0.24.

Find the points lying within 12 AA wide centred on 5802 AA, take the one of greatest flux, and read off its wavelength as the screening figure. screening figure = 5802.45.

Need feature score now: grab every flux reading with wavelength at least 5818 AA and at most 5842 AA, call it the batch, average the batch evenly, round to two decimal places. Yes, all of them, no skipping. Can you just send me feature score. 7.93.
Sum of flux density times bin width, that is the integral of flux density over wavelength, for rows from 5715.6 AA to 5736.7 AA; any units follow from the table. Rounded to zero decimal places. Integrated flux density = 159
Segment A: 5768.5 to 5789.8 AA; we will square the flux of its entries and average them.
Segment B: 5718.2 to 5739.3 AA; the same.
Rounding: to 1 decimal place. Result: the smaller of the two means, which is 57.8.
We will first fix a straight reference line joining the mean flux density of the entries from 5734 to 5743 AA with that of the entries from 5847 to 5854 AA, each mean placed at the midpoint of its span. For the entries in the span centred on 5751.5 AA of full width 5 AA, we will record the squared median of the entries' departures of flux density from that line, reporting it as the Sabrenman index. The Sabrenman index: 0.14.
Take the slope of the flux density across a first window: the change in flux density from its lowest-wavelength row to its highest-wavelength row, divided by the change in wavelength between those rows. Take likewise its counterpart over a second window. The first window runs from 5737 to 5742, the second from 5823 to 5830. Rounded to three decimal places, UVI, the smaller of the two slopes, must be 0.079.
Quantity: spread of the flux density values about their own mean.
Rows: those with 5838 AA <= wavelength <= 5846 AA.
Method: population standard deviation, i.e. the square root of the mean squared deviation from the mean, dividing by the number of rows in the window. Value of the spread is 0.187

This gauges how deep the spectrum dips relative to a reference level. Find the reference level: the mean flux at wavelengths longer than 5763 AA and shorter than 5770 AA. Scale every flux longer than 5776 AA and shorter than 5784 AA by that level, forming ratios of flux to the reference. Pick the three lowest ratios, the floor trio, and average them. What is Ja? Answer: 0.98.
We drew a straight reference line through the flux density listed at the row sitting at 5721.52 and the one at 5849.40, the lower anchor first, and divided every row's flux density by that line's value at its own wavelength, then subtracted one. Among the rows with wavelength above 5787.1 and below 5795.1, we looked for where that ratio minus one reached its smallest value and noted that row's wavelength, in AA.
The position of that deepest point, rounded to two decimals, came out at 5790.44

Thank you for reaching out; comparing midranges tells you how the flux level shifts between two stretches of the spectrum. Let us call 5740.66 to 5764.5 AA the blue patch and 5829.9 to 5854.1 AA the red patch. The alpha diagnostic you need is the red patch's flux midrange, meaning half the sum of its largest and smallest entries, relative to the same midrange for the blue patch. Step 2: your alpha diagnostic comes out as 0.99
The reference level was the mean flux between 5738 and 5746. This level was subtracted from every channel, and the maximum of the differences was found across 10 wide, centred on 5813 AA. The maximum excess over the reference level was 0.3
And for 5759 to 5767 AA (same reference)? -0.1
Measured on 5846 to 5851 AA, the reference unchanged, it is -0.2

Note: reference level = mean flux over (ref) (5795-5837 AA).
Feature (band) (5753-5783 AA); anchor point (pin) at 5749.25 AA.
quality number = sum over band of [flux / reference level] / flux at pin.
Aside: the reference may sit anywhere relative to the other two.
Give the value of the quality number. 2.71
